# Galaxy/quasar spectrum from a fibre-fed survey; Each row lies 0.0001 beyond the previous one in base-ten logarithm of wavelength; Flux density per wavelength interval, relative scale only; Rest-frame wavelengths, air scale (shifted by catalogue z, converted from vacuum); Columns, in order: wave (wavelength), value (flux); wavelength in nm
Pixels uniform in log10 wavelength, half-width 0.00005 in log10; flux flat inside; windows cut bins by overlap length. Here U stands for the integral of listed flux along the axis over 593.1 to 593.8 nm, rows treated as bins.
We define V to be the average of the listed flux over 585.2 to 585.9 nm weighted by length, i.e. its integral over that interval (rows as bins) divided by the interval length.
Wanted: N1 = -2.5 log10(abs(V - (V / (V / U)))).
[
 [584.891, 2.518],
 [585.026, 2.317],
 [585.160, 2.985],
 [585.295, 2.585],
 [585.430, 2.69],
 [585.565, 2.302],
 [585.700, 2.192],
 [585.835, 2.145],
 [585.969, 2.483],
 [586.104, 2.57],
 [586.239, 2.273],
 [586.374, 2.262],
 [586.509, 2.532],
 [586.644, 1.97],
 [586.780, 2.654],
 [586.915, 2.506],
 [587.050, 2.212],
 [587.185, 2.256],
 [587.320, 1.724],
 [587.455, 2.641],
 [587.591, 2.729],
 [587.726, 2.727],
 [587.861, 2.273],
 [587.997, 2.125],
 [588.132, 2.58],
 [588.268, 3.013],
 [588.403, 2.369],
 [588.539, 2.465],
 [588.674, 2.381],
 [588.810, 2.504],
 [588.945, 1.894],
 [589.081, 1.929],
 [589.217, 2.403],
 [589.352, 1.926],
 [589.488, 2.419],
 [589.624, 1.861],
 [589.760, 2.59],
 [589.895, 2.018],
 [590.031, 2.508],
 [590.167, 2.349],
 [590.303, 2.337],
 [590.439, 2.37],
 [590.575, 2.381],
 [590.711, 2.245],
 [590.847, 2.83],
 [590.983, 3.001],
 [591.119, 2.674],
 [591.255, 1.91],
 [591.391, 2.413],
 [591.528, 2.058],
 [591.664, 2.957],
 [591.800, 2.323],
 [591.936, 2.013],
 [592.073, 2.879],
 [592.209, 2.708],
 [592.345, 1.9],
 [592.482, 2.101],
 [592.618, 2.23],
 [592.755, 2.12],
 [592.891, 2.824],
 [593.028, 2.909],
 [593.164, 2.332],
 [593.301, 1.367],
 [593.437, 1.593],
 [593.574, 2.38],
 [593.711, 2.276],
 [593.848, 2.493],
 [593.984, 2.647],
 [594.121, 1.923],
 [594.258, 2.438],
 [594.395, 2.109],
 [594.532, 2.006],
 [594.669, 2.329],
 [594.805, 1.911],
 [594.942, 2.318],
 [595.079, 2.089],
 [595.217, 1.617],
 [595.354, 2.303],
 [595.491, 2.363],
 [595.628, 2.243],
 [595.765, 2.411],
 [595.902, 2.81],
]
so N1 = 0.0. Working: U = 1.40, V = 2.40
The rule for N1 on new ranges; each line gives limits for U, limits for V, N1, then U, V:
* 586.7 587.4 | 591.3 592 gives 0.3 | 1.59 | 2.34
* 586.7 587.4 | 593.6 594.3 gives 0.3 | 1.59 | 2.35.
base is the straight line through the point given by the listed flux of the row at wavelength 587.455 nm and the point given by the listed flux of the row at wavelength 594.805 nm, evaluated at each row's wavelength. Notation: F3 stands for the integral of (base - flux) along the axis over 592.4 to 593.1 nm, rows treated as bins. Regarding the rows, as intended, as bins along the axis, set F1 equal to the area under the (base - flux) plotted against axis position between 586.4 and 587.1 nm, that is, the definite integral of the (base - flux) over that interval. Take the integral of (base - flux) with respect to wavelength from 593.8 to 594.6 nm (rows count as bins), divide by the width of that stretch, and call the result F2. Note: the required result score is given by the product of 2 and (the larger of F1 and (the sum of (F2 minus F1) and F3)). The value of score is 0.47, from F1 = 0.24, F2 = -0.29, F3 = -0.22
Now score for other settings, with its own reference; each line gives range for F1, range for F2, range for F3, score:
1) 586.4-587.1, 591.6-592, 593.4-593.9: 0.47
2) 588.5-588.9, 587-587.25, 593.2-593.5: 1.09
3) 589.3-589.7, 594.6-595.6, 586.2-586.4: 0.28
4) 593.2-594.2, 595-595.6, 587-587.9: 0.17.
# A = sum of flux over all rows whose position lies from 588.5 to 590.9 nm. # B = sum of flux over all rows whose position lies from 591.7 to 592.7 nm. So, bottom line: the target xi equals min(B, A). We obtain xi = 16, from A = 41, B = 16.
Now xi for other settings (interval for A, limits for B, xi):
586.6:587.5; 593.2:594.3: 16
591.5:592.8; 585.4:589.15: 23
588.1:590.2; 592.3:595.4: 37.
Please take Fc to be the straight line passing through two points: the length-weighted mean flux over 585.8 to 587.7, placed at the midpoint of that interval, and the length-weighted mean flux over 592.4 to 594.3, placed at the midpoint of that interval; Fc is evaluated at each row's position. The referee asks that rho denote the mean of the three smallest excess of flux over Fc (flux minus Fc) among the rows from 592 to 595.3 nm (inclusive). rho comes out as -0.72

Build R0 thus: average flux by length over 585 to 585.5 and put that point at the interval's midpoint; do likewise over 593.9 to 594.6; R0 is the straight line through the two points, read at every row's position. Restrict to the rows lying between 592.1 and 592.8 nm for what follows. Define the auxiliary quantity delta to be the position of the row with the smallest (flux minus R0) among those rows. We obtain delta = 592.345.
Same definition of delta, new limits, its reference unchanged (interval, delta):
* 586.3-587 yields 586.644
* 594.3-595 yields 594.805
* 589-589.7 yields 589.624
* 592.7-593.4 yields 593.301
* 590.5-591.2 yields 590.711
